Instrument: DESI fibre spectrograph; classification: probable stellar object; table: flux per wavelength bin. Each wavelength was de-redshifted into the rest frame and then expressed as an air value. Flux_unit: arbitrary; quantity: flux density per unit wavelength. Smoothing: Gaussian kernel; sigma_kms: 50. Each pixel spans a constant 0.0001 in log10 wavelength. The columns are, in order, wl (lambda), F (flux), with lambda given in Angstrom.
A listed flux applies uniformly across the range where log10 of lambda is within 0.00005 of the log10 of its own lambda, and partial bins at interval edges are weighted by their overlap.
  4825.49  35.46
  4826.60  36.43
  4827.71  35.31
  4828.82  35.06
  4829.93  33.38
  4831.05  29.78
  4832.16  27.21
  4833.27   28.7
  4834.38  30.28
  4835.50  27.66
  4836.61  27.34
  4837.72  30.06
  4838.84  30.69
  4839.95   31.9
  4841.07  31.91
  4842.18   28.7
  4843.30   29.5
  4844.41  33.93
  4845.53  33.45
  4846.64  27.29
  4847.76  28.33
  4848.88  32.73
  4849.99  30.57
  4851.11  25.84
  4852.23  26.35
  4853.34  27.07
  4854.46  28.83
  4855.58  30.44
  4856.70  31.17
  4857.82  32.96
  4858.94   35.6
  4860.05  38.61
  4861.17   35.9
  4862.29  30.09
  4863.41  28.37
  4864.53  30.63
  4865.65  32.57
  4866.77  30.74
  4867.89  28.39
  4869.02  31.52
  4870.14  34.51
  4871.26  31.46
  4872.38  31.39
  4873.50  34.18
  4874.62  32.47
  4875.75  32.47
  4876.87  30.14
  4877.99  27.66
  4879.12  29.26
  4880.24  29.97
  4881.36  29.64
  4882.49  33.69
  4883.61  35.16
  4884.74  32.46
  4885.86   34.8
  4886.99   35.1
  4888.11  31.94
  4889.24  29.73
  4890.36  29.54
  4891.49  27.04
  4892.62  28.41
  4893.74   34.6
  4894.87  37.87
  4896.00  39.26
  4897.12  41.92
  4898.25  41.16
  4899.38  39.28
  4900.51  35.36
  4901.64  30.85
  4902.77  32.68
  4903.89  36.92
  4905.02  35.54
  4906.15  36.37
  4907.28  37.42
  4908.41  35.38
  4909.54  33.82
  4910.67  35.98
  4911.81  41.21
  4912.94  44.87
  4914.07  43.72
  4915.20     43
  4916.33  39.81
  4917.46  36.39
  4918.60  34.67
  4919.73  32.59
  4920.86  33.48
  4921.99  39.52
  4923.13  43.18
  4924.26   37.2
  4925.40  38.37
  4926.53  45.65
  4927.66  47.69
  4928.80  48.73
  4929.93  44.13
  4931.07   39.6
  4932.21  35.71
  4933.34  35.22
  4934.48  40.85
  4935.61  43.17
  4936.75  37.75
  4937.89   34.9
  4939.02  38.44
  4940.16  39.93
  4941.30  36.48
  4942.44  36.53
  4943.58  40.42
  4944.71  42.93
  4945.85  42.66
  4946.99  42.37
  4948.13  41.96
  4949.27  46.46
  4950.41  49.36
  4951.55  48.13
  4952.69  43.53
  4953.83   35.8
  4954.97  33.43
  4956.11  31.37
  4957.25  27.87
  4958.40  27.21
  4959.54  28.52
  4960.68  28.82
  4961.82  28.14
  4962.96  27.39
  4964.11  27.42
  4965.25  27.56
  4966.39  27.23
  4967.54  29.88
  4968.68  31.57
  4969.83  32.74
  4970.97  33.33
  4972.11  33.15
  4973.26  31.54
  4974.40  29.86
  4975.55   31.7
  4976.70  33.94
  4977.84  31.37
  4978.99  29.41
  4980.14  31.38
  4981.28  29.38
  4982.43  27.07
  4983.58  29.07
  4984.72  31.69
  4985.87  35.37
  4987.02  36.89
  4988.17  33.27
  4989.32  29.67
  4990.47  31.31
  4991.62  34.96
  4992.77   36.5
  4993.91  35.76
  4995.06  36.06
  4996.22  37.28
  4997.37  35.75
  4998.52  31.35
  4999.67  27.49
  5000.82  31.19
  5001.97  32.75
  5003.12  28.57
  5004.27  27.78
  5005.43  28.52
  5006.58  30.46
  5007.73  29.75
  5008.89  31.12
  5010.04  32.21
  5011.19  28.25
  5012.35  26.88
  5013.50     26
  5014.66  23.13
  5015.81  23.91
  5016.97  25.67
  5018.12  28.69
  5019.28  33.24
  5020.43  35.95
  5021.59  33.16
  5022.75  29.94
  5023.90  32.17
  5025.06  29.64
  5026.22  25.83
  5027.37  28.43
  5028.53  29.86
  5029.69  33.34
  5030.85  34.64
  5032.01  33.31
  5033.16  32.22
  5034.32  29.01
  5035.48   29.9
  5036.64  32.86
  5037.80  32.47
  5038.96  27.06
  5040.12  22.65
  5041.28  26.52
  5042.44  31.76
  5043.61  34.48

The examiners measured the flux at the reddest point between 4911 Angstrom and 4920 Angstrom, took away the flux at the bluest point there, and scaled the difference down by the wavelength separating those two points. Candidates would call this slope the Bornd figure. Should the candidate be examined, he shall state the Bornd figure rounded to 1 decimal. -1.1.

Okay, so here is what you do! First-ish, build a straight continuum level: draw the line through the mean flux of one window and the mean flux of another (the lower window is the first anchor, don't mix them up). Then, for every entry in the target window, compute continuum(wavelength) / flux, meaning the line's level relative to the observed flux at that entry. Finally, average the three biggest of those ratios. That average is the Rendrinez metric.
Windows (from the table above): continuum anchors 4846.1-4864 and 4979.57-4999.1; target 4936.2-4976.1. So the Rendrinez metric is 1.20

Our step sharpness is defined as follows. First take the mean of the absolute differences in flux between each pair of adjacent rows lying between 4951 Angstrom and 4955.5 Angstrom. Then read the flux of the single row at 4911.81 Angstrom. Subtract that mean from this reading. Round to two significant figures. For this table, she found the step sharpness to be 36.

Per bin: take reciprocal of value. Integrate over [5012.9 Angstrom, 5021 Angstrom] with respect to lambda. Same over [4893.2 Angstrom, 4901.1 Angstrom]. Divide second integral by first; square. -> 0.49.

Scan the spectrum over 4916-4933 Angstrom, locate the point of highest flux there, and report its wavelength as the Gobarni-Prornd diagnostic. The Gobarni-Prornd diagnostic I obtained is 4928.80 Angstrom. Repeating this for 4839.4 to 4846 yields 4844.41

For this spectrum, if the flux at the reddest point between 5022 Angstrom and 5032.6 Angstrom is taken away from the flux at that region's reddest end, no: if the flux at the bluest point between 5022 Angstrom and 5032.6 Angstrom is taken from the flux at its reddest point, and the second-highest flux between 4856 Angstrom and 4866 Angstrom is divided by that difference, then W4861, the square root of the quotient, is 3.3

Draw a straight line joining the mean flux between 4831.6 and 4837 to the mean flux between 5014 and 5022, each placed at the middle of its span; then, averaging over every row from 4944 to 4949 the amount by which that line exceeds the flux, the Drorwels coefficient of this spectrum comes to -14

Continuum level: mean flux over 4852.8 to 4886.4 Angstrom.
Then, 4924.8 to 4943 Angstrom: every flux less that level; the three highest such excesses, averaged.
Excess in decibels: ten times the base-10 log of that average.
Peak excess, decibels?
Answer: 11.9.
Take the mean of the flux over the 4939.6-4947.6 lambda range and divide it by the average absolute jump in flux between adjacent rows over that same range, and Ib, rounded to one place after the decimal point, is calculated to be 23.1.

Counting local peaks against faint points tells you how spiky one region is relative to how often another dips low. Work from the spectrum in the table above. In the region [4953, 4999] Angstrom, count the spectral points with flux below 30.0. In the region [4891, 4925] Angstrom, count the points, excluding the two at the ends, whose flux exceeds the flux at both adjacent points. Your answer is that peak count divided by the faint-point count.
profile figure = 0.31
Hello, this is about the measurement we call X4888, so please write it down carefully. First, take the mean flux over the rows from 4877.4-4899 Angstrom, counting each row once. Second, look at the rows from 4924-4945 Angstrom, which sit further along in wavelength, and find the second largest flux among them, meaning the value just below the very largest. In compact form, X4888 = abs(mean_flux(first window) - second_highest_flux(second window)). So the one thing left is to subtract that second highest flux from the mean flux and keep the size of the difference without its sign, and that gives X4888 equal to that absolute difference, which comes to 15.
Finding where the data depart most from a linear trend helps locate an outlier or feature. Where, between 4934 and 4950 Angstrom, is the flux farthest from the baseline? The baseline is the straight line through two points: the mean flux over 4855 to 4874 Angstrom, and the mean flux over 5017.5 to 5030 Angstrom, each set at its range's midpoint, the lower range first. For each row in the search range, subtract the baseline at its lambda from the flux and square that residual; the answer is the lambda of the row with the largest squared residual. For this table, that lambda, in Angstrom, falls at 4949.27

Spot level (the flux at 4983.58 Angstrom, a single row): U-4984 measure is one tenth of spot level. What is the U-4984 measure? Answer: 2.91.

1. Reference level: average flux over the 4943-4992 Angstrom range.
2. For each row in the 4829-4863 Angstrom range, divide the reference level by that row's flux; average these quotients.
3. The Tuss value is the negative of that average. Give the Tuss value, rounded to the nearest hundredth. -1.11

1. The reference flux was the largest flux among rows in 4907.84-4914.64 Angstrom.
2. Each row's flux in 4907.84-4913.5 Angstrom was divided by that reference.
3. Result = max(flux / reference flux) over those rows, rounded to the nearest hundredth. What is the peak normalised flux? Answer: 1.00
